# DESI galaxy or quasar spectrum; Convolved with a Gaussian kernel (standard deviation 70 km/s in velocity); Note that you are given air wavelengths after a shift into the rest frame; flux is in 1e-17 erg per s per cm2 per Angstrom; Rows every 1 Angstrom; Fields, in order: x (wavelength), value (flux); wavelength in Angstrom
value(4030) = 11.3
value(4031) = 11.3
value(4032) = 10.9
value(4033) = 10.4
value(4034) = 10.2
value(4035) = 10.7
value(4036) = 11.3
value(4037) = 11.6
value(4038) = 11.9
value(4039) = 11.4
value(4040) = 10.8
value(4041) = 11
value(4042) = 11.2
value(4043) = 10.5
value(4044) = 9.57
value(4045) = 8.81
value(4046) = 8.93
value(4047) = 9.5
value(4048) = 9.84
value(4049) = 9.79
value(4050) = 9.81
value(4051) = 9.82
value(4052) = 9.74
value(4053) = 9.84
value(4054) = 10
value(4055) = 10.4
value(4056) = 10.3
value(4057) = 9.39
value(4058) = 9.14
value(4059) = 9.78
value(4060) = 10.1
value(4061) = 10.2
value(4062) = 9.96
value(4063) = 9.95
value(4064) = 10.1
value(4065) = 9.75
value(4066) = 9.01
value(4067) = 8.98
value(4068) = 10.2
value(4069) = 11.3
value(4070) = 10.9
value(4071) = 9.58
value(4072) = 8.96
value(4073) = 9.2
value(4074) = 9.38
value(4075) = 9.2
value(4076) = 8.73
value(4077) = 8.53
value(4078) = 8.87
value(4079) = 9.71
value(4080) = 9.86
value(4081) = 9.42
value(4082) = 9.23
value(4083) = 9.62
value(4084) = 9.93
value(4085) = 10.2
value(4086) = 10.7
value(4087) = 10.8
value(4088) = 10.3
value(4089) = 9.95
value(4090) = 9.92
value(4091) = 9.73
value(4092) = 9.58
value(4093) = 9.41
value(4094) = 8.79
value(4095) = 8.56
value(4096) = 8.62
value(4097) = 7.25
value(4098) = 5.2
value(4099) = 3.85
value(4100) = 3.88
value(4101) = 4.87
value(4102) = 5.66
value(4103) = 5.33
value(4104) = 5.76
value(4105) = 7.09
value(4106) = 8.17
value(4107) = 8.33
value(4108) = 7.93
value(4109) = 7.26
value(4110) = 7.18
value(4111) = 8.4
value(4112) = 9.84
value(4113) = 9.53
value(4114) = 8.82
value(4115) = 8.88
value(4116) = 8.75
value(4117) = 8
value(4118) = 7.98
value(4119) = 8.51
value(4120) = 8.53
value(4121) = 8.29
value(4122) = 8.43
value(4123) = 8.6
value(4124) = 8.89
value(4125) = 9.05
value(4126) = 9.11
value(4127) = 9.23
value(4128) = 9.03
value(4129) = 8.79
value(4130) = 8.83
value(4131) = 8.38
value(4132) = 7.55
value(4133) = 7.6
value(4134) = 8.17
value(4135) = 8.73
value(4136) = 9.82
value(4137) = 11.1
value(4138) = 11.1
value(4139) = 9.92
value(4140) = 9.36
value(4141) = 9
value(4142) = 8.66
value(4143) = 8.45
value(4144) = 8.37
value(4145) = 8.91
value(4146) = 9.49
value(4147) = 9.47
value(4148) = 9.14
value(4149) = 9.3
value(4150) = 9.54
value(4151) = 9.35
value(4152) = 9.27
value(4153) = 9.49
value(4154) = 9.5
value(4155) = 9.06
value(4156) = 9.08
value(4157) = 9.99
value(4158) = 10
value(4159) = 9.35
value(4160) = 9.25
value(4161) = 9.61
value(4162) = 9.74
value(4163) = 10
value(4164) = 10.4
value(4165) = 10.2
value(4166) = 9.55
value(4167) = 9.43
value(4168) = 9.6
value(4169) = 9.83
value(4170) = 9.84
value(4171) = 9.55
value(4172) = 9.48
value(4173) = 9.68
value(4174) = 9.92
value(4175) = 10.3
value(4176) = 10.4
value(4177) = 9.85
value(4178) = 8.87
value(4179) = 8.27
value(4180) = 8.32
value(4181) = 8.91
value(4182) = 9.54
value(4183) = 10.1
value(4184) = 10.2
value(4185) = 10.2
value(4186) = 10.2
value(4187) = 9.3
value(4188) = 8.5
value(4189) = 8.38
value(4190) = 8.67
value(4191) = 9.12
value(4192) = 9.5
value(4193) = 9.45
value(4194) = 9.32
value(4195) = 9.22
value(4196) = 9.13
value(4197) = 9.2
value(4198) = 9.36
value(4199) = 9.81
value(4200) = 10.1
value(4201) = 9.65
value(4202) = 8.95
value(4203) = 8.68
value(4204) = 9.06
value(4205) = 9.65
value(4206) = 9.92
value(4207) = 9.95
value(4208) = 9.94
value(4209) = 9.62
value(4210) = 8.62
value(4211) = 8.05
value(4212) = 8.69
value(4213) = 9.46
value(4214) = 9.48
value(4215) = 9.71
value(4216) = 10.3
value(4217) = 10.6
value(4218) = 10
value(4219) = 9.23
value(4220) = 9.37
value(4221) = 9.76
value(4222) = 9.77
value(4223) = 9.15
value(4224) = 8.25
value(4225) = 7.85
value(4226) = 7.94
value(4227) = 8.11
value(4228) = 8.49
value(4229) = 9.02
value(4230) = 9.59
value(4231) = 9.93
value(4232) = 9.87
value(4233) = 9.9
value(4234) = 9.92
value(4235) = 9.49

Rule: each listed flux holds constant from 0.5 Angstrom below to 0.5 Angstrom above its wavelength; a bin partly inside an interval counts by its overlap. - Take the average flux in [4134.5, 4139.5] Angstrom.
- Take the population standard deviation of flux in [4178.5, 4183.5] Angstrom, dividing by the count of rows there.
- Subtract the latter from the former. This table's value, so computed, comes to 9.4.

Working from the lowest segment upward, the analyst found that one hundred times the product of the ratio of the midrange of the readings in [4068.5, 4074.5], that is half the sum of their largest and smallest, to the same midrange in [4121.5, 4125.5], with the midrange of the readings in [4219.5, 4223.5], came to 1096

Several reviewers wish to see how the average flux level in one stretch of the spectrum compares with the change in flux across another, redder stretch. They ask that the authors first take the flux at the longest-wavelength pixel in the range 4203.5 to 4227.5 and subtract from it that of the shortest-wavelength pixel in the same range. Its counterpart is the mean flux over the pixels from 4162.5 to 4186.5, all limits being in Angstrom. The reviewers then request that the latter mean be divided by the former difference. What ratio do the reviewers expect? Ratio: -10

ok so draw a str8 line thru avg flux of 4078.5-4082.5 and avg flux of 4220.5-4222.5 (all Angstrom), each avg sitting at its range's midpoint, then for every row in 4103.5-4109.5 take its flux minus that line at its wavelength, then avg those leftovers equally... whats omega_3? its -2.2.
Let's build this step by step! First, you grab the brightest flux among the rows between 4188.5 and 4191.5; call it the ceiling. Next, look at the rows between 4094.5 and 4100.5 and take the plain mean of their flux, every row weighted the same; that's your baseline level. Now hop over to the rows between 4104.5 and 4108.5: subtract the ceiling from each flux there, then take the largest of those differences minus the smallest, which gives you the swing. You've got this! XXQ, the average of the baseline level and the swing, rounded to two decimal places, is 3.73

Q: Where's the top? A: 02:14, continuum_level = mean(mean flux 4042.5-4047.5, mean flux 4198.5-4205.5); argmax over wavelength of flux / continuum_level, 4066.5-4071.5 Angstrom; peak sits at 4069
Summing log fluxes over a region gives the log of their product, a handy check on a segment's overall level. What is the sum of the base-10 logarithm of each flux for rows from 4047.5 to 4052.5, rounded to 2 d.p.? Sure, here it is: 4.96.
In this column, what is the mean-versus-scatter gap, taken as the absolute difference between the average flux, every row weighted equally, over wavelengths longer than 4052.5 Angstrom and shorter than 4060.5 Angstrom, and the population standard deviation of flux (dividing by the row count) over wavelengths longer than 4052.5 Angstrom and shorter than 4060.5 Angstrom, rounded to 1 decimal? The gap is 9.5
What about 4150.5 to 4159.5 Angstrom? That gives 9.1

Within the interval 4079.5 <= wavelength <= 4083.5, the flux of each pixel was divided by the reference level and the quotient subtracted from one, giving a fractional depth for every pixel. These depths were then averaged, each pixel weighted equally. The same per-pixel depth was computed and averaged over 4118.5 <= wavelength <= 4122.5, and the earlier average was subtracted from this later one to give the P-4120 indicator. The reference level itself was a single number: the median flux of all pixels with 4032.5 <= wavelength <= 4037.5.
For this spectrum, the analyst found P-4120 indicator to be 0.10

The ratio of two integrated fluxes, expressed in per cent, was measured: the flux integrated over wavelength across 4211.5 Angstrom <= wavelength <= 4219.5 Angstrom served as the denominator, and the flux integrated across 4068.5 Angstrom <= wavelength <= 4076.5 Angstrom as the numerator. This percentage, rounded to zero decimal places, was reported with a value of 100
